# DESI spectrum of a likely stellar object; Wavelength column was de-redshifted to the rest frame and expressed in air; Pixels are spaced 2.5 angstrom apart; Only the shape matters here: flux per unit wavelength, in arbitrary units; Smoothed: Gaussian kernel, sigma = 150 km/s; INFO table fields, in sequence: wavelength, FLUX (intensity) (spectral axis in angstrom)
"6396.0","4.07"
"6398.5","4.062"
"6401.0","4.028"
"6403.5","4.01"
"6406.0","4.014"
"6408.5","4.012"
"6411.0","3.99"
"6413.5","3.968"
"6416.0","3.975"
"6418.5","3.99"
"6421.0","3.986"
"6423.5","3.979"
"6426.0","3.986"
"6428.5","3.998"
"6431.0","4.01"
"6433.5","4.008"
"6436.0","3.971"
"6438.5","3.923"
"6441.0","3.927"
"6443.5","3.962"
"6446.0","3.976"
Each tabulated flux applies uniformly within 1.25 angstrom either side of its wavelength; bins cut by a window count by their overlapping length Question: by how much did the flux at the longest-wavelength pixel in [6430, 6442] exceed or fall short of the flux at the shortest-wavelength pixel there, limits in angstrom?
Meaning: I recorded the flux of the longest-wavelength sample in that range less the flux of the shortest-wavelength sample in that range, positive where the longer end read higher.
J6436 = -0.08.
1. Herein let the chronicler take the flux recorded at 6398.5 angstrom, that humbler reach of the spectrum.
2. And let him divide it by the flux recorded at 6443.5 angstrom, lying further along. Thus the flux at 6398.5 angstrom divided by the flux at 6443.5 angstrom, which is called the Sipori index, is 1.03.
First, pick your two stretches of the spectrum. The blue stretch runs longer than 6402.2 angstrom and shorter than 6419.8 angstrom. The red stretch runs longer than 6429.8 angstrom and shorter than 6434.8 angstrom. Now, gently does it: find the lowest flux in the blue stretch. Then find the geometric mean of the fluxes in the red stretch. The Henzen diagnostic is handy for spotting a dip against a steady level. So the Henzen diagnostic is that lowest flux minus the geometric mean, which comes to -0.041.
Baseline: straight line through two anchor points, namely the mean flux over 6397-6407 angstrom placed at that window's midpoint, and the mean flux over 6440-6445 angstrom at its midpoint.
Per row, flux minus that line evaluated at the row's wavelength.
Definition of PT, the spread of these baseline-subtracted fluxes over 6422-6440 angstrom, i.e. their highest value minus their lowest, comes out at 0.07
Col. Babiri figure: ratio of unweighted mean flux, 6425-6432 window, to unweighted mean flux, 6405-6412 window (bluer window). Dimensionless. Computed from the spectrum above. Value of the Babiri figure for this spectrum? 0.998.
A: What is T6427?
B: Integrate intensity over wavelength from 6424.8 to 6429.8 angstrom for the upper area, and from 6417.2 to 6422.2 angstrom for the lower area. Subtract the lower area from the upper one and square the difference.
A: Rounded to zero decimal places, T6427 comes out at 0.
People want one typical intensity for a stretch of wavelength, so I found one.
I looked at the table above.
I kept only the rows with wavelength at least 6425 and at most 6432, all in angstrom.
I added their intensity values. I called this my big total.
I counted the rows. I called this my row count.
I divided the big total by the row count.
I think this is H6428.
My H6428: 3.998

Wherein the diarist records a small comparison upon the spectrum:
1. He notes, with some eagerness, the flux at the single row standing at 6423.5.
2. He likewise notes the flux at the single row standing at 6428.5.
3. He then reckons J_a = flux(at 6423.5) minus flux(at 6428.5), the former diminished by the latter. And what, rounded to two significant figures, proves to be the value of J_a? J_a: -0.019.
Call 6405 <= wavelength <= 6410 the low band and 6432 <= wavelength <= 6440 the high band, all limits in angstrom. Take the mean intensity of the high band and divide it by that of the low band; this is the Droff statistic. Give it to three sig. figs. 0.989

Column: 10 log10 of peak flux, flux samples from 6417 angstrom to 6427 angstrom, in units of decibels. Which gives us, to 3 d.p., 6.010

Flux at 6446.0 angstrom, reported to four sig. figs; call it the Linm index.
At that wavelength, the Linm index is 3.976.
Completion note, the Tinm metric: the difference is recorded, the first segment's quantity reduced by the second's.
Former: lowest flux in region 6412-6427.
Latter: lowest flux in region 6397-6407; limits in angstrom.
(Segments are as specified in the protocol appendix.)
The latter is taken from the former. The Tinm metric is -0.04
